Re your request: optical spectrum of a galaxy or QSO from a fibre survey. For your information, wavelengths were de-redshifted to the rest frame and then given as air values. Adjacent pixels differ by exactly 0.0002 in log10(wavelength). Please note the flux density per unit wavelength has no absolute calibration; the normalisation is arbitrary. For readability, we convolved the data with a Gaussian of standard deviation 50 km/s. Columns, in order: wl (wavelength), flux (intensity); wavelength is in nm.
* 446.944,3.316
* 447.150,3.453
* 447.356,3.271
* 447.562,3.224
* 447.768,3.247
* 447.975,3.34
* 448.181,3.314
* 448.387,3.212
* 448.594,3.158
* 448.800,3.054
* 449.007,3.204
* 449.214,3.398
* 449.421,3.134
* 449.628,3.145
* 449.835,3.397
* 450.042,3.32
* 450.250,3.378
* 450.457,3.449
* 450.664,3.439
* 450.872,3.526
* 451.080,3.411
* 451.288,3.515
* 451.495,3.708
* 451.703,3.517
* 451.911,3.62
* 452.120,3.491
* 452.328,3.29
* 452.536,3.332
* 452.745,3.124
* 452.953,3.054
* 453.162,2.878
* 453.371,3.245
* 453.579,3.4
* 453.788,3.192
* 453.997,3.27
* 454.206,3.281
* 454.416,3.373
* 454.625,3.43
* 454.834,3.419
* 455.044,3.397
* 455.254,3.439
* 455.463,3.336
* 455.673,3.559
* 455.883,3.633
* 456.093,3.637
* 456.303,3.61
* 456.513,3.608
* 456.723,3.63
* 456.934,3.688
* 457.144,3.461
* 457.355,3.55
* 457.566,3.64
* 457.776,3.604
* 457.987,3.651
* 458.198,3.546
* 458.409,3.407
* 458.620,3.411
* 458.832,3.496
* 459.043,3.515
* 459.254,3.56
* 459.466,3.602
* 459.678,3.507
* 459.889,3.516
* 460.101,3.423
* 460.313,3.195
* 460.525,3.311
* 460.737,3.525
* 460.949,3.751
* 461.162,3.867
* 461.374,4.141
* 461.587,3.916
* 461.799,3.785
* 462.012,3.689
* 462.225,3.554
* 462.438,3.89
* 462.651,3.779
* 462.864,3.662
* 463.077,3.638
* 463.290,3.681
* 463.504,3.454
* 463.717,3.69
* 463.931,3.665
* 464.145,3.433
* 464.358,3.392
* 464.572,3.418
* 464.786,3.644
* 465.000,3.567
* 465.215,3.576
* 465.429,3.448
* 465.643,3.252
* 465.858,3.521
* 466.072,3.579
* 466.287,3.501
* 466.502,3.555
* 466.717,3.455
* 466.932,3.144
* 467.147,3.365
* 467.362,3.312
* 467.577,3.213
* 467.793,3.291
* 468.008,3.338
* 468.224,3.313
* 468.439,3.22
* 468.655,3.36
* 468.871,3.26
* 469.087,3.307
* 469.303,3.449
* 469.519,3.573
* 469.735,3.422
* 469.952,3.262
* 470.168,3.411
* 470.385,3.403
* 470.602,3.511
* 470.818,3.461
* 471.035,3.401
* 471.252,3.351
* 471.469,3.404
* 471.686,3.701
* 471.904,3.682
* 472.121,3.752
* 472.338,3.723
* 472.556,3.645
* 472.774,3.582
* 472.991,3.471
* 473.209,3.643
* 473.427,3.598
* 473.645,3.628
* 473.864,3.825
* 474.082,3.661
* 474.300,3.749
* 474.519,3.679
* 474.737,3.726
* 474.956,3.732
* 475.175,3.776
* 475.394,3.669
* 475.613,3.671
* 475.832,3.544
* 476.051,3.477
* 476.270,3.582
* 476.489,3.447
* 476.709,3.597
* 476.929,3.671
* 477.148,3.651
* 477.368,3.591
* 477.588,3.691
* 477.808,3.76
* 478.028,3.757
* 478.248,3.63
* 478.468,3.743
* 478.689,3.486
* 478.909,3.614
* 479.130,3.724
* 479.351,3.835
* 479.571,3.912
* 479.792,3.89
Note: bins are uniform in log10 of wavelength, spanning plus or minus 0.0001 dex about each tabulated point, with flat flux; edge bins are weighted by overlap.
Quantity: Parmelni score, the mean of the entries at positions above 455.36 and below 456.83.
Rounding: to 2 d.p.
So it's 3.57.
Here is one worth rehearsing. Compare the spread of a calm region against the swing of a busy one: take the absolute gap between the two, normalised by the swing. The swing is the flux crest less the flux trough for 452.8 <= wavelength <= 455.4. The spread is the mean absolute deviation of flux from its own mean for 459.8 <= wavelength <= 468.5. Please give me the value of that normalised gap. 0.69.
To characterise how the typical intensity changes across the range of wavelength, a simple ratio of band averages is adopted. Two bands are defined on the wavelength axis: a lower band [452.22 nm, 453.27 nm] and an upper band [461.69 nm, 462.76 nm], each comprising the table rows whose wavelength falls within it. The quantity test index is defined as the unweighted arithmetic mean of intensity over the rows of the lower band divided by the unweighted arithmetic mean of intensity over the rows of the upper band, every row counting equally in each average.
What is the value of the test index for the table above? 0.84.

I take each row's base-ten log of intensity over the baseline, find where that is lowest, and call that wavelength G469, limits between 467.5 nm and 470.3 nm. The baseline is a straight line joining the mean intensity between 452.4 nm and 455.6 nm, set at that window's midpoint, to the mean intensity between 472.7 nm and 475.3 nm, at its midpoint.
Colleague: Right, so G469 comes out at 468.439 nm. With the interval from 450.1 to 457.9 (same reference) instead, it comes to 453.162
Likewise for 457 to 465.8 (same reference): 465.643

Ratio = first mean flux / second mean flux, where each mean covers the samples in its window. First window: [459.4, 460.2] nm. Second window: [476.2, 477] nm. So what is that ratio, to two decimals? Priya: 0.98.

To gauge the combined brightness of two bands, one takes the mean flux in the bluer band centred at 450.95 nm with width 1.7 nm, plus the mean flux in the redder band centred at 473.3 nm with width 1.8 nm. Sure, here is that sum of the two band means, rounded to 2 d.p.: 7.12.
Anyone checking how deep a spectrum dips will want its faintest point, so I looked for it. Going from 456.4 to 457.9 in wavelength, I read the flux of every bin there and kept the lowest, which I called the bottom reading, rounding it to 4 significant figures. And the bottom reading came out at 3.461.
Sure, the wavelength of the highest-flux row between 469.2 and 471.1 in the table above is 469.519 nm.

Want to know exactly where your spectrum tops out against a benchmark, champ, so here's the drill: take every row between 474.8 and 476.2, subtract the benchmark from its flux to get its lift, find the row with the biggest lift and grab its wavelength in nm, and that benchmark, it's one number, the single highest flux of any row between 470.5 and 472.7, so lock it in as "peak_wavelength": 475.175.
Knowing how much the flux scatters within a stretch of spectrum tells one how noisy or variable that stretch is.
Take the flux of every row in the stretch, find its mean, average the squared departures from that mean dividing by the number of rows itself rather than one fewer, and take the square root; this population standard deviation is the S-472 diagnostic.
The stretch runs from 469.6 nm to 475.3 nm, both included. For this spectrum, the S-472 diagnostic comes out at 0.15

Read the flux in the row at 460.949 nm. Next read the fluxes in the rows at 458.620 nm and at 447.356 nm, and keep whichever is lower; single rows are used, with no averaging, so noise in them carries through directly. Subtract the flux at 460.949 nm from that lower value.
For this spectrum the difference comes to -0.48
